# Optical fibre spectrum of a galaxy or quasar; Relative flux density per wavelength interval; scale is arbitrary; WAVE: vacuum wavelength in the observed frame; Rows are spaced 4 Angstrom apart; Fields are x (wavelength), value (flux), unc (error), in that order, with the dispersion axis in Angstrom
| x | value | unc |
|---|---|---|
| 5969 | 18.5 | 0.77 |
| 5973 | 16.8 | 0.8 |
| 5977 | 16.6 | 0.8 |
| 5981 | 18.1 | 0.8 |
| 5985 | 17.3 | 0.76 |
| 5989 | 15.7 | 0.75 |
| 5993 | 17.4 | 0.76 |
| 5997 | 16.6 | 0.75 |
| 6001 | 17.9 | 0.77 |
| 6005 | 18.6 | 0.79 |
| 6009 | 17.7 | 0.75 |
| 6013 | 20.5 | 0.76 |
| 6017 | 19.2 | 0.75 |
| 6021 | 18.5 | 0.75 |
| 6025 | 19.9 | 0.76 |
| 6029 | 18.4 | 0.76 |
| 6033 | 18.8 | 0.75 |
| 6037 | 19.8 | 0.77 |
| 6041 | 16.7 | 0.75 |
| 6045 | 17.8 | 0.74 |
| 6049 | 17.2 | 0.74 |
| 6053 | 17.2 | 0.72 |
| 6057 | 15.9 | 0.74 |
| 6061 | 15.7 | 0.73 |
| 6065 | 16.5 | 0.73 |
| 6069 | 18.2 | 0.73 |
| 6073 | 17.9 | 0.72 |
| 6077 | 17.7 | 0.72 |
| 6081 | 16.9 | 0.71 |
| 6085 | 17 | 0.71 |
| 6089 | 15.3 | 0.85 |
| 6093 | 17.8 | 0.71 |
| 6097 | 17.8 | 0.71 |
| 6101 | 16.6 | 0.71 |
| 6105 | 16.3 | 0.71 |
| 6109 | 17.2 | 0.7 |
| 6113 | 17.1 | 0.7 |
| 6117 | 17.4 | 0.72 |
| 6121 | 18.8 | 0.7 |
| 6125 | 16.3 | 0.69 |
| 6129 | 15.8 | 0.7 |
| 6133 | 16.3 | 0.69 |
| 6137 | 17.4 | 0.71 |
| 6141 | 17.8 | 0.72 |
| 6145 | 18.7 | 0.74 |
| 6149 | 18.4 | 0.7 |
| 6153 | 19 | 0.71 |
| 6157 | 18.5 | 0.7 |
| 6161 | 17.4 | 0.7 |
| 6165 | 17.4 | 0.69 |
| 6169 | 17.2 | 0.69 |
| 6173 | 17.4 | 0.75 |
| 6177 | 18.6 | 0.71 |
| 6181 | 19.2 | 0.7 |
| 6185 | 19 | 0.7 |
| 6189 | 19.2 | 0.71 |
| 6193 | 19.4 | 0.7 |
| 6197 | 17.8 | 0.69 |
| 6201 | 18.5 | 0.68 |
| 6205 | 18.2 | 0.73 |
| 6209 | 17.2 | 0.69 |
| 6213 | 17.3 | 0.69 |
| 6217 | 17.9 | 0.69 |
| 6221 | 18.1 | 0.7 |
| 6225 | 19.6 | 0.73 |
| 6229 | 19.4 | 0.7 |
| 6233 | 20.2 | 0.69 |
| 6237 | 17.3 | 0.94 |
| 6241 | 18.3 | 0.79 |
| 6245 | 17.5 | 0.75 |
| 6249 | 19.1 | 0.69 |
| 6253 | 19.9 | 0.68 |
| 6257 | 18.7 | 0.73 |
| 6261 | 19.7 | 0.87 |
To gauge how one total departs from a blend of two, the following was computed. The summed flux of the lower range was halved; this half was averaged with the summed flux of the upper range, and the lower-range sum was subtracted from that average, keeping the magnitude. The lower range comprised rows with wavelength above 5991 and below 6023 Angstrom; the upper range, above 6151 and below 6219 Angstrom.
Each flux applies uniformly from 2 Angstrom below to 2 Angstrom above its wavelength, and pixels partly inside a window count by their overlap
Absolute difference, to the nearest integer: 45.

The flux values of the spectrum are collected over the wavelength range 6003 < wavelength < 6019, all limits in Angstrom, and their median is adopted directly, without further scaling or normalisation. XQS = 18.90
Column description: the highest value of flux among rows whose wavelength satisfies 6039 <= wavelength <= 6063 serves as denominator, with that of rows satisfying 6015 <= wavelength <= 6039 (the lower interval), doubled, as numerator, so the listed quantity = 2.24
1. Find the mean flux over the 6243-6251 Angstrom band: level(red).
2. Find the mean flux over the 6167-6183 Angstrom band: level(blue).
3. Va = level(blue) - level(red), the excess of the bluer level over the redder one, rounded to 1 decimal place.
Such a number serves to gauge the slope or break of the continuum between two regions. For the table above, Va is -0.2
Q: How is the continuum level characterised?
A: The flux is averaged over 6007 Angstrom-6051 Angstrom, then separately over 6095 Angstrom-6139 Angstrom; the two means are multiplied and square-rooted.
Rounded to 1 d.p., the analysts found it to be 17.8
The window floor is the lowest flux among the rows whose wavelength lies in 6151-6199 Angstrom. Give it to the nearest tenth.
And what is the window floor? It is 17.2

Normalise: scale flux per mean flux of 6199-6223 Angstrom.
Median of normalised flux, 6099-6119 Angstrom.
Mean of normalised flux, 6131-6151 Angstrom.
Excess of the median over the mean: -0.03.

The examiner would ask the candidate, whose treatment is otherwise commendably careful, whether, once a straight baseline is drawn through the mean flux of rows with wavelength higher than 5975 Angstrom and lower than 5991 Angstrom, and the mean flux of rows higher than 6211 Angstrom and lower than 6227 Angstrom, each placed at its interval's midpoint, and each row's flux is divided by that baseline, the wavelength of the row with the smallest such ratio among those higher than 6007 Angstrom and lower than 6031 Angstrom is 6009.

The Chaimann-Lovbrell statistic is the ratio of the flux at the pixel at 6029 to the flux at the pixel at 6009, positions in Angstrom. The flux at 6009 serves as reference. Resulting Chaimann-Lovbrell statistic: 1.04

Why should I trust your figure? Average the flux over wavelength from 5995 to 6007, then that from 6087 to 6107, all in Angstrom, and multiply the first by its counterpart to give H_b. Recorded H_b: 297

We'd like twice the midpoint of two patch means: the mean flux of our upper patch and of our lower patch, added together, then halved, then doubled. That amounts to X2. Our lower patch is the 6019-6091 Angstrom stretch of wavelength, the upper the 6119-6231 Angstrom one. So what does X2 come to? 35.6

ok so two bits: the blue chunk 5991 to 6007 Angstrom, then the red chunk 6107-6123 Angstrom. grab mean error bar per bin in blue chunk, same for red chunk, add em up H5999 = 1.47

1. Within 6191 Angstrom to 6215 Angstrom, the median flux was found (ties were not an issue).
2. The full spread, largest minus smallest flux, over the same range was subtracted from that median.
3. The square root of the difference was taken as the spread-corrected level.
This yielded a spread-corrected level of 3.97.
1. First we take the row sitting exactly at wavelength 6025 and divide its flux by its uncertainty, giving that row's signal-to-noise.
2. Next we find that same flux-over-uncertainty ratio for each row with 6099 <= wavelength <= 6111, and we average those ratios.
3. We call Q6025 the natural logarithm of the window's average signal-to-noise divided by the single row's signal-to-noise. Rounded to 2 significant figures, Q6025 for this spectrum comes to -0.10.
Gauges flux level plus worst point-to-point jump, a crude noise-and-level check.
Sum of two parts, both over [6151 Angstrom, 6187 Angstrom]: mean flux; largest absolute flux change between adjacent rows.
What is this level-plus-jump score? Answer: 19.4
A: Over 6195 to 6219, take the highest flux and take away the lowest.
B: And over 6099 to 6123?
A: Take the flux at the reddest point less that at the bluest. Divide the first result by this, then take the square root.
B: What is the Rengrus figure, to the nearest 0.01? 0.77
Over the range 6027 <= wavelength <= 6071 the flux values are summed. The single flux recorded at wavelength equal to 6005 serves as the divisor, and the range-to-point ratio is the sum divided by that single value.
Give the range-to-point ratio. 10.3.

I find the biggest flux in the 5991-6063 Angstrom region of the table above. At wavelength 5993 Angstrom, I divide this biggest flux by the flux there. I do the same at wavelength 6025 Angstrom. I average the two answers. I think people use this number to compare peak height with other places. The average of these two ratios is 1.10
